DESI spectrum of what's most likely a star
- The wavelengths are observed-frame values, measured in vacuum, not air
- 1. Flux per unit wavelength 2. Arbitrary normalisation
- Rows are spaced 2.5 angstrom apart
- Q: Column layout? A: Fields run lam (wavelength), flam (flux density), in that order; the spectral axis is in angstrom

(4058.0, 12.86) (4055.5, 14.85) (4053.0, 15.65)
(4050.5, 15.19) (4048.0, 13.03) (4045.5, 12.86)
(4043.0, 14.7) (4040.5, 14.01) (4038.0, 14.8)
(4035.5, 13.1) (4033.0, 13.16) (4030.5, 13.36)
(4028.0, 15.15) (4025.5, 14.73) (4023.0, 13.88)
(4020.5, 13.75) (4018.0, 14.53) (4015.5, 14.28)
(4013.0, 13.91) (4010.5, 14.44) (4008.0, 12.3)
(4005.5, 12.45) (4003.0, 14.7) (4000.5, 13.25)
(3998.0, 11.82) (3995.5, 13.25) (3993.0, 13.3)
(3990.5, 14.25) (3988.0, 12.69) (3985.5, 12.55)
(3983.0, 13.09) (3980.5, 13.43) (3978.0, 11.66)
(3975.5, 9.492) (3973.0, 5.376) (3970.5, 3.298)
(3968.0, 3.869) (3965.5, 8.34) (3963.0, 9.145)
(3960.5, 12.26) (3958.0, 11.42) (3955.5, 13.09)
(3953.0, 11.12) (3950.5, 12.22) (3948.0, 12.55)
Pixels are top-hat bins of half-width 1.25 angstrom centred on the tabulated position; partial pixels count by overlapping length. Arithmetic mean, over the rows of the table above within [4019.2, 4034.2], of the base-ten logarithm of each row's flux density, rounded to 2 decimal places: 1.15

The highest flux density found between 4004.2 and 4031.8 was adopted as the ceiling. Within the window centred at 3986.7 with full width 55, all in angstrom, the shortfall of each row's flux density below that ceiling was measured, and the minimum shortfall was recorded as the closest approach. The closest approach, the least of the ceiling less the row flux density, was 0.45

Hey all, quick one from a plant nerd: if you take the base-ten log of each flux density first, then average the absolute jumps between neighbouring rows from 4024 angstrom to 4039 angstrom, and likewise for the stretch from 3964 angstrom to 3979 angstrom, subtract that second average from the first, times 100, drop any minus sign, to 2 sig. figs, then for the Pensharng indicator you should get 16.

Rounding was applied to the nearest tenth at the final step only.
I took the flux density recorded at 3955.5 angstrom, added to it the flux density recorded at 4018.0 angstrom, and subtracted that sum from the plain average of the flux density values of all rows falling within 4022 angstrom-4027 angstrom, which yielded -13.3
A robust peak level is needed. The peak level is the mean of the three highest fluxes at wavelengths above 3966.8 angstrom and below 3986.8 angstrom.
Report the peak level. 13.0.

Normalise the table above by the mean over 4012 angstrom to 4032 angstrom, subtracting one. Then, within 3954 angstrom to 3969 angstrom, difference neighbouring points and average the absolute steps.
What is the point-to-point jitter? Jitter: 0.15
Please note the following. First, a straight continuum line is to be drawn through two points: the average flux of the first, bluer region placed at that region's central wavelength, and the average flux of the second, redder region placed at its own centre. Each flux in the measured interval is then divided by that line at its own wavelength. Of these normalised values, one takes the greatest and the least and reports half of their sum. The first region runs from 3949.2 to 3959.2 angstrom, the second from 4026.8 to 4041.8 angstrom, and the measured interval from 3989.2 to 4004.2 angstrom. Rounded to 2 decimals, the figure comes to 1.01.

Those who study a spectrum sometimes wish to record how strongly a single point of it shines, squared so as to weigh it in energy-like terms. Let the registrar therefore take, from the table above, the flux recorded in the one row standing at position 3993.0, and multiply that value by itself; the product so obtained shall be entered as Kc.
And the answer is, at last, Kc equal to 177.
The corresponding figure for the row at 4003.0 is 216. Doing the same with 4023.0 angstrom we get 193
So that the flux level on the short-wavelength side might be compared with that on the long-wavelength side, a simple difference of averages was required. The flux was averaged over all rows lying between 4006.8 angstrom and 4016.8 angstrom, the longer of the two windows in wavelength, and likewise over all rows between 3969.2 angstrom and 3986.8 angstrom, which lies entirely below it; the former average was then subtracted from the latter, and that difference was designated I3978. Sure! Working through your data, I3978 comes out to -3.9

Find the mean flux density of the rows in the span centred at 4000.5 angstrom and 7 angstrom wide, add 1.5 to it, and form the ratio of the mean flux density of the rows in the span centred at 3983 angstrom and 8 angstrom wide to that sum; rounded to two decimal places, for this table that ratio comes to 0.88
